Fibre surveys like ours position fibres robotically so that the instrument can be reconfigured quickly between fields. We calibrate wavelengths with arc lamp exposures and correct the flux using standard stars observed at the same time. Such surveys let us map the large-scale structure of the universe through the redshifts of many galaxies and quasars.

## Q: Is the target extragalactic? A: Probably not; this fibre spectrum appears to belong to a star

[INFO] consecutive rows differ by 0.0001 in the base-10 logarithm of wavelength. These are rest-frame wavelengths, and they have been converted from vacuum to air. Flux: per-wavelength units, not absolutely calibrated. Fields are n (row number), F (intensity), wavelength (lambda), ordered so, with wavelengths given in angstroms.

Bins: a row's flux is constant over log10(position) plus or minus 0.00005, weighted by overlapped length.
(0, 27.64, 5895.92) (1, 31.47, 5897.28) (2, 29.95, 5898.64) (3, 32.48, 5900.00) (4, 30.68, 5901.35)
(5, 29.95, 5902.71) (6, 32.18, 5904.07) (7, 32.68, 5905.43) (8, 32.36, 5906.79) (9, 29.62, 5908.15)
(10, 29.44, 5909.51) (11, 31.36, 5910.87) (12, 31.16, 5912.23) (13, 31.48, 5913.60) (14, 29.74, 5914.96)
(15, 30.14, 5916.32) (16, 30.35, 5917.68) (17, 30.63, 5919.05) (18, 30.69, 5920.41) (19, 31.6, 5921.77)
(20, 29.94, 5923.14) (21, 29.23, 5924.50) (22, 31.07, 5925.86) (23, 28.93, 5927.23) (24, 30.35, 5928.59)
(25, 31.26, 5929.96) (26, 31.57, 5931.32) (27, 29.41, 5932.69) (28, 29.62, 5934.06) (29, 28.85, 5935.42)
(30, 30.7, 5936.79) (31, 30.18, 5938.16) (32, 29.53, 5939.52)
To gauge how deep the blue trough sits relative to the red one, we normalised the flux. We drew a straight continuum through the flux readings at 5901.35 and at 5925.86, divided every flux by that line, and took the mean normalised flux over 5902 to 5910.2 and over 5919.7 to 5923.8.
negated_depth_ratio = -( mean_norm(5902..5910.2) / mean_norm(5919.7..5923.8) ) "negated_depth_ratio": -1.018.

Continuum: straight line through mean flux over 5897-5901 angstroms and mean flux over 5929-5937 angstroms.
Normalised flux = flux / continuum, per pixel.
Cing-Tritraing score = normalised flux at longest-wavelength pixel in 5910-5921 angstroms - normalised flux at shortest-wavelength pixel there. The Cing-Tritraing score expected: -0.01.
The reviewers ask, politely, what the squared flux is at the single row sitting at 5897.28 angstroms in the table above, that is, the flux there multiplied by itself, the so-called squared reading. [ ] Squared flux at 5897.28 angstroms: 990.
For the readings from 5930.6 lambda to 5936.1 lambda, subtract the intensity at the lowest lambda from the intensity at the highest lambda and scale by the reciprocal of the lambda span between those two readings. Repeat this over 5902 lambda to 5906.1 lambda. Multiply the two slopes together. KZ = -0.67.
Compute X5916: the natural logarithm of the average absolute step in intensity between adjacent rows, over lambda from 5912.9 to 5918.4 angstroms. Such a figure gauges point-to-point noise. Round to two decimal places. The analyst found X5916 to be -0.24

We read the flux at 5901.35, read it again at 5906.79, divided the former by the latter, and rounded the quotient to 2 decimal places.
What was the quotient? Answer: 0.95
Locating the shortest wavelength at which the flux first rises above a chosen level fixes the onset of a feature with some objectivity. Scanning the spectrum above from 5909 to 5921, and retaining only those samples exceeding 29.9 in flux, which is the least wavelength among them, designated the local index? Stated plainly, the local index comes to 5910.87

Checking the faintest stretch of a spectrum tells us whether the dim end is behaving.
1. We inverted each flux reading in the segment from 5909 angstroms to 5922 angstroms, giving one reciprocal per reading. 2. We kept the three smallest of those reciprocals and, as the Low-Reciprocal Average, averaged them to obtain 0.0318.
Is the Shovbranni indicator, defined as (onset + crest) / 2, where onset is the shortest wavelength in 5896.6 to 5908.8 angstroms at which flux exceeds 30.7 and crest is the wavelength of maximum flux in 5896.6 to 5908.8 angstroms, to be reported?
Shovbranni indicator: 5901.4 angstroms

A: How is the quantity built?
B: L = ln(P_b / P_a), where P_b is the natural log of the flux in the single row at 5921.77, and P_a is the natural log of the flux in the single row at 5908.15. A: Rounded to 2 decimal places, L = 0.02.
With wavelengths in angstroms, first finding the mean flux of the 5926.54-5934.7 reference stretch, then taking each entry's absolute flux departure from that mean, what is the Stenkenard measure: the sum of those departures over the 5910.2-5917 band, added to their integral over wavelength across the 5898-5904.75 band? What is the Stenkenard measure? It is 11.1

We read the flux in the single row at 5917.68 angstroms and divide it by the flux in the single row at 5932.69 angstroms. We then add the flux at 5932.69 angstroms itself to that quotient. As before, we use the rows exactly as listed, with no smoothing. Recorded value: 30.4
